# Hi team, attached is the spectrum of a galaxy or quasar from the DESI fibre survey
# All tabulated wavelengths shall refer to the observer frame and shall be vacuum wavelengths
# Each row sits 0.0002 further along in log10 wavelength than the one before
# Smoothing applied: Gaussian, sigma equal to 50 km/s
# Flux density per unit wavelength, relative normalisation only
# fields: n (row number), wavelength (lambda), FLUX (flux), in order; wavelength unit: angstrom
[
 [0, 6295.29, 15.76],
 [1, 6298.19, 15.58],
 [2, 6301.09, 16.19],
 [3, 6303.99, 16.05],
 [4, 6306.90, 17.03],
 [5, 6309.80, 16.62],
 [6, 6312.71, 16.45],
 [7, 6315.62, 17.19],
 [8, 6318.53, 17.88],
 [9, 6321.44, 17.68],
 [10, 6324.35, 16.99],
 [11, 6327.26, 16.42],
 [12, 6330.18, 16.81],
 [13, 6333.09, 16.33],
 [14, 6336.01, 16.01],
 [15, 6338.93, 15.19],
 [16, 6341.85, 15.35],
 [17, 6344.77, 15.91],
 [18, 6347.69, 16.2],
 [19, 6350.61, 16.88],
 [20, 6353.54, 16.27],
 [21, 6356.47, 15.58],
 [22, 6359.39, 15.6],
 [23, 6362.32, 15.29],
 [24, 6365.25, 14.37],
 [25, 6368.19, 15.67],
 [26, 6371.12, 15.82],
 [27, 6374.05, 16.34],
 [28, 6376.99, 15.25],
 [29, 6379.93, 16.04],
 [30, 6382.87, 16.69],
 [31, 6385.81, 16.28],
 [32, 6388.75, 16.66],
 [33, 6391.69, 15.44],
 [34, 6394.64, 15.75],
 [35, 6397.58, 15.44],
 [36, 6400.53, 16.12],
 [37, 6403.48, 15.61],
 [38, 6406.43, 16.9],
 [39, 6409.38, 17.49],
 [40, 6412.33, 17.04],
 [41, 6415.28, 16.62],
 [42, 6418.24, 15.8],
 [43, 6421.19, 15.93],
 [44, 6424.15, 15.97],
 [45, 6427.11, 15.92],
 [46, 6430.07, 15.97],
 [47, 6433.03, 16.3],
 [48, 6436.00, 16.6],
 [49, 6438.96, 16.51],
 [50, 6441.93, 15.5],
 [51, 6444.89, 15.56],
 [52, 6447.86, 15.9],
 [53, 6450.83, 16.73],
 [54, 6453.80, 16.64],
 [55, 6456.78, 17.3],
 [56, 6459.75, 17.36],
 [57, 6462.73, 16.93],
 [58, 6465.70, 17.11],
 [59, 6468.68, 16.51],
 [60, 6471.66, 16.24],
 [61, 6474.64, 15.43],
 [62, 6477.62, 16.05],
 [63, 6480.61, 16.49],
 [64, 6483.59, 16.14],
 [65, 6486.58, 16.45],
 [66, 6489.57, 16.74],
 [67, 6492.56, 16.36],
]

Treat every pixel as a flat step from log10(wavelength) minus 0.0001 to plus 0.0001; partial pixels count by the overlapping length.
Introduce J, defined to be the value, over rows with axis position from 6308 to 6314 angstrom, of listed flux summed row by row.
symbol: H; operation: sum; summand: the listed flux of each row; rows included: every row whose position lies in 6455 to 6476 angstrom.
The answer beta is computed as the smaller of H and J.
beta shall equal 33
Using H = 117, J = 33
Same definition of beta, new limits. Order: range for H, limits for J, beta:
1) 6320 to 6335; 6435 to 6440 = 33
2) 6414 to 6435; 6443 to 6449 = 31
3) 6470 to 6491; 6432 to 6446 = 80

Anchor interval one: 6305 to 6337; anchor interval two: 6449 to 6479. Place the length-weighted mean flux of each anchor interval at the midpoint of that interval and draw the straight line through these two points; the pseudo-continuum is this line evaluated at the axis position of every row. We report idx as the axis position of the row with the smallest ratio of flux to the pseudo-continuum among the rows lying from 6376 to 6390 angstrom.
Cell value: 6376.99 angstrom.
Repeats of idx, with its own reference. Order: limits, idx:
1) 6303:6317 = 6303.99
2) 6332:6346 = 6338.93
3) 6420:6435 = 6427.11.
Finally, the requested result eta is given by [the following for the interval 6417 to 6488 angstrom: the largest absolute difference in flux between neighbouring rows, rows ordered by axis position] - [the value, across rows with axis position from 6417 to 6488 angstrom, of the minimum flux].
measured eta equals -14.42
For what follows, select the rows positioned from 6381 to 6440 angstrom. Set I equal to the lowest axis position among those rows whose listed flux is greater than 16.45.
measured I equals 6382.87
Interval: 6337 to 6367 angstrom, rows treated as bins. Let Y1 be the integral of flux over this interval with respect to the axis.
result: 470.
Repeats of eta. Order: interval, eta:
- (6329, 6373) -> -13.07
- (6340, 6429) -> -13.07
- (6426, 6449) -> -14.49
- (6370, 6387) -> -14.16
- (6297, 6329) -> -14.60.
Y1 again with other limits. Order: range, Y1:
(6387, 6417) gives 489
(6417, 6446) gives 464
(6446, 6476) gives 498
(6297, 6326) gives 486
